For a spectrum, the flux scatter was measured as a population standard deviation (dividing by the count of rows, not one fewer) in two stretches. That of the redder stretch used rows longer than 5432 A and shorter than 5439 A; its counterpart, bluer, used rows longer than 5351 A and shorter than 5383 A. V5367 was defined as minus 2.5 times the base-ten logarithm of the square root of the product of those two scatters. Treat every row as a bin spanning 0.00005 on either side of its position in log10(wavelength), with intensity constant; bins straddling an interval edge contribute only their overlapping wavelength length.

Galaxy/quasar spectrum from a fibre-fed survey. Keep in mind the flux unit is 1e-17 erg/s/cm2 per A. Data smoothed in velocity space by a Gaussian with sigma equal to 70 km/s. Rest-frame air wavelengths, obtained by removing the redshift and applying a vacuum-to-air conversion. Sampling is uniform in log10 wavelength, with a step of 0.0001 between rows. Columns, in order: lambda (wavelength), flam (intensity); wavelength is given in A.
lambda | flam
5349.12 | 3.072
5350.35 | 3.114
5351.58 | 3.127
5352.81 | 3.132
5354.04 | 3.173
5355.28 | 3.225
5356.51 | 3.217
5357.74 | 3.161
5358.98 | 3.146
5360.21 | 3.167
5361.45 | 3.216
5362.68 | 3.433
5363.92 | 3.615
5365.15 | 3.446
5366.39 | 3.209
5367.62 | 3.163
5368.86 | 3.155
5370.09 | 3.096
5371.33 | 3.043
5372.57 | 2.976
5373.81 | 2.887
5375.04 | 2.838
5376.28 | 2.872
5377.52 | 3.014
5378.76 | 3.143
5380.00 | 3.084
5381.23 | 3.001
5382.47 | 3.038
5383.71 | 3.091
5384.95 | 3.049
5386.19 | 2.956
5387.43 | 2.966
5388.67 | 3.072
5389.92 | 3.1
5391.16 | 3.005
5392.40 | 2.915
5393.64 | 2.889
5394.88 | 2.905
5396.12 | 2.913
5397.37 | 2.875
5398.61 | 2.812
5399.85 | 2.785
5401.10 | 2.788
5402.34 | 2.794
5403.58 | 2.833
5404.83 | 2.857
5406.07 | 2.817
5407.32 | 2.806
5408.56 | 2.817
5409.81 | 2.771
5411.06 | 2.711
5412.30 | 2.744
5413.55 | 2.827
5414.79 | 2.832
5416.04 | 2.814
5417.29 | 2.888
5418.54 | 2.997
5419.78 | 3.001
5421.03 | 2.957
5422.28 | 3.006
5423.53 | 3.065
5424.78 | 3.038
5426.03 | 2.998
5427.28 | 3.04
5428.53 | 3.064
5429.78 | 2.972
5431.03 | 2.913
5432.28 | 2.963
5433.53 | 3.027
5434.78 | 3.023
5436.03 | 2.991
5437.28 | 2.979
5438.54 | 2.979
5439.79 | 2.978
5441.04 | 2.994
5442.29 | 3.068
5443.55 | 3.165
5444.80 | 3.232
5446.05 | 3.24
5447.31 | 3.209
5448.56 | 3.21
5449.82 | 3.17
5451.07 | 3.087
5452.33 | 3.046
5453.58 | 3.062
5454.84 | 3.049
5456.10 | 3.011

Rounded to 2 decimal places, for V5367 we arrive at 3.00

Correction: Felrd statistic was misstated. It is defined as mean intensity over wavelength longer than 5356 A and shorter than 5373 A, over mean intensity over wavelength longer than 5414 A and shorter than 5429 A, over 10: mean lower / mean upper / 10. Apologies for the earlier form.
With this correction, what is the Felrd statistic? 0.108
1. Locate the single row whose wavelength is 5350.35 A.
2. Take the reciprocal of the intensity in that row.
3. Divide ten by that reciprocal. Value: 31.1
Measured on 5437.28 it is 29.8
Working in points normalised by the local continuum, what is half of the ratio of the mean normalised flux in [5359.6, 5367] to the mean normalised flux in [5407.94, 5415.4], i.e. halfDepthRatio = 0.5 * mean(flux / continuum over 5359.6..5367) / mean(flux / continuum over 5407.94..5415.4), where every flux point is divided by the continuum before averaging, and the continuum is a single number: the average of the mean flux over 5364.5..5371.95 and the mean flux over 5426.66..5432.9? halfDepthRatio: 0.601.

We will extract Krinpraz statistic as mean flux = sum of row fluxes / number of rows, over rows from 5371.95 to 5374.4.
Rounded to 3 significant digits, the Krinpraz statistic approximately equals 2.93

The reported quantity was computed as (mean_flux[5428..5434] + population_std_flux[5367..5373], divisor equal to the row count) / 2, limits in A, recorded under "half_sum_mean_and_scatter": 1.53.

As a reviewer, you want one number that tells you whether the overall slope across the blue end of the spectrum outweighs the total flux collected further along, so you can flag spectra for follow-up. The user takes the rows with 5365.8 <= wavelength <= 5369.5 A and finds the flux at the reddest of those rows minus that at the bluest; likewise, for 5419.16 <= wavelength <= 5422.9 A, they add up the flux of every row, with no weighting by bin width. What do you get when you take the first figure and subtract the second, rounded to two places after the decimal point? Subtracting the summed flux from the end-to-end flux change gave -9.02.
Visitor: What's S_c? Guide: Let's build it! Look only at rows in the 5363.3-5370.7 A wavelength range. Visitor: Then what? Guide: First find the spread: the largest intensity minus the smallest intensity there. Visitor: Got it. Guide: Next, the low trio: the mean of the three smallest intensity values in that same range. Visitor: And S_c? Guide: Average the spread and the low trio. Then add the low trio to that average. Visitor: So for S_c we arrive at 5.0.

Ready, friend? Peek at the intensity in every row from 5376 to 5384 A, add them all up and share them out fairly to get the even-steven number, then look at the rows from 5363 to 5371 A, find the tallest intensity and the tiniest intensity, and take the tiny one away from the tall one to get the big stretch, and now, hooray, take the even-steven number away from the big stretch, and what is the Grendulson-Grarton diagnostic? -2.5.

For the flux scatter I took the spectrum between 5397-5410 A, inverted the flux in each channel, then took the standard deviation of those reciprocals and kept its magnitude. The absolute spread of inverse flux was 0.004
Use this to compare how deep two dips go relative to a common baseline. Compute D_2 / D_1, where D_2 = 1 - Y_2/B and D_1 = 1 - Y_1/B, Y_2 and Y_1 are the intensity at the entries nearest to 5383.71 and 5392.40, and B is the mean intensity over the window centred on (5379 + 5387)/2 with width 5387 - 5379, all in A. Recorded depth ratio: -0.4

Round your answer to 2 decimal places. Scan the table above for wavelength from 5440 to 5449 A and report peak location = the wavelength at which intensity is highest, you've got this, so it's 5446.05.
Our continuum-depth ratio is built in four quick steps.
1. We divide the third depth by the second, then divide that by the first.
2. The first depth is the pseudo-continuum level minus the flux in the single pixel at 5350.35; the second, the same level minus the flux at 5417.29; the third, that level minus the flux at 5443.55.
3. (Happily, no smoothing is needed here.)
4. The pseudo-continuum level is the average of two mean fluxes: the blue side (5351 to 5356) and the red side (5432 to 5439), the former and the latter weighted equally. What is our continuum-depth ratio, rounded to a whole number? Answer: 13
